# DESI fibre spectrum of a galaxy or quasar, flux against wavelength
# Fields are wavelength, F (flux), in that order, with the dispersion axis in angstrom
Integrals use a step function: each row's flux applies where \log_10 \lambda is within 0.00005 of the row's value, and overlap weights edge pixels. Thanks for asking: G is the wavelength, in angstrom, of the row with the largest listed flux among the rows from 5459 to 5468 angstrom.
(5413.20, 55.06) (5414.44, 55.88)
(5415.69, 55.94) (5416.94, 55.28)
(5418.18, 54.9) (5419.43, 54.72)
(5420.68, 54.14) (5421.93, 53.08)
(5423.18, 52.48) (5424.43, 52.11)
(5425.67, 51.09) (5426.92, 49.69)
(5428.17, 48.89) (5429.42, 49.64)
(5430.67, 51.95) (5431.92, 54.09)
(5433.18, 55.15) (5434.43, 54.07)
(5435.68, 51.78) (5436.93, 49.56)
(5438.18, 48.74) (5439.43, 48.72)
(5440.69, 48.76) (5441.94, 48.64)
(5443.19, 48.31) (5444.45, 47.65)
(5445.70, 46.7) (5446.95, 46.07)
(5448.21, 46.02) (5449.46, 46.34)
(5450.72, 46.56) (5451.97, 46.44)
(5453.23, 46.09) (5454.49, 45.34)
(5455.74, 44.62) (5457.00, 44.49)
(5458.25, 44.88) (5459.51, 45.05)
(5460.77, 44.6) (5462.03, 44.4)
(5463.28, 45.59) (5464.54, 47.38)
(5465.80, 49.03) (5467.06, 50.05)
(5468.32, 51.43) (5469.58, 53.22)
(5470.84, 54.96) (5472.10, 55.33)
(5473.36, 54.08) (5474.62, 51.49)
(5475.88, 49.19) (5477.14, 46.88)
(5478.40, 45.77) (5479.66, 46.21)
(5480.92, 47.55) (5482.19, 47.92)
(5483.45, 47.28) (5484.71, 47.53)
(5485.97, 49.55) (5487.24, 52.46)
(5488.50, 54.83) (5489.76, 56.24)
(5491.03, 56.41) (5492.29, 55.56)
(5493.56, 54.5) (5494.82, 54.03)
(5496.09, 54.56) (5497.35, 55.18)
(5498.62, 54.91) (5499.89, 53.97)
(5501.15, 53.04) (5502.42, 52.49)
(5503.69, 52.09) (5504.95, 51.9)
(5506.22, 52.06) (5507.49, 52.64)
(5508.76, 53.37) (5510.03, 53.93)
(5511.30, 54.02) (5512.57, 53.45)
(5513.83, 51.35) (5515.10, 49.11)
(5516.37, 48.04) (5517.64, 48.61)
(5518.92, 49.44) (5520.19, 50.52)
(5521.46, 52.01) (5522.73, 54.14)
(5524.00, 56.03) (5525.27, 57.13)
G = 5467.06 angstrom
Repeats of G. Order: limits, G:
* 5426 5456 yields 5433.18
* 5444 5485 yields 5472.10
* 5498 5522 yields 5498.62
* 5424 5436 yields 5433.18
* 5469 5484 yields 5472.10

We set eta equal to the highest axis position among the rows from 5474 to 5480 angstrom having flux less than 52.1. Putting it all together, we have 5479.66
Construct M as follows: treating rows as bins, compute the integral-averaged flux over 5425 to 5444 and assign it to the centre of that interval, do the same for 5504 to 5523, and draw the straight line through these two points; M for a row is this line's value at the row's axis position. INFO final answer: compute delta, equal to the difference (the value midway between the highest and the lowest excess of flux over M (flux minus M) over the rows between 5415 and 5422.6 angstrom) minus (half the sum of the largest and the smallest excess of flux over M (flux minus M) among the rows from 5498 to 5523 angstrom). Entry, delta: 4.2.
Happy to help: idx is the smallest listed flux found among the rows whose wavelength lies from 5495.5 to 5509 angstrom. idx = 51.9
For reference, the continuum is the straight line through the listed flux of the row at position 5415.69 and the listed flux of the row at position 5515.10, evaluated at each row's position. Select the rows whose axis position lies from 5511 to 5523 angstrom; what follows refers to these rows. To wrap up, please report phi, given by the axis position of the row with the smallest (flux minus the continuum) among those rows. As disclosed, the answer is 5516.37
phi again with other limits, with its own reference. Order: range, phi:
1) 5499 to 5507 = 5504.95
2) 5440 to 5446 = 5445.70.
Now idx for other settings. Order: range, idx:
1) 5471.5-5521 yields 45.77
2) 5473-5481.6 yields 45.77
